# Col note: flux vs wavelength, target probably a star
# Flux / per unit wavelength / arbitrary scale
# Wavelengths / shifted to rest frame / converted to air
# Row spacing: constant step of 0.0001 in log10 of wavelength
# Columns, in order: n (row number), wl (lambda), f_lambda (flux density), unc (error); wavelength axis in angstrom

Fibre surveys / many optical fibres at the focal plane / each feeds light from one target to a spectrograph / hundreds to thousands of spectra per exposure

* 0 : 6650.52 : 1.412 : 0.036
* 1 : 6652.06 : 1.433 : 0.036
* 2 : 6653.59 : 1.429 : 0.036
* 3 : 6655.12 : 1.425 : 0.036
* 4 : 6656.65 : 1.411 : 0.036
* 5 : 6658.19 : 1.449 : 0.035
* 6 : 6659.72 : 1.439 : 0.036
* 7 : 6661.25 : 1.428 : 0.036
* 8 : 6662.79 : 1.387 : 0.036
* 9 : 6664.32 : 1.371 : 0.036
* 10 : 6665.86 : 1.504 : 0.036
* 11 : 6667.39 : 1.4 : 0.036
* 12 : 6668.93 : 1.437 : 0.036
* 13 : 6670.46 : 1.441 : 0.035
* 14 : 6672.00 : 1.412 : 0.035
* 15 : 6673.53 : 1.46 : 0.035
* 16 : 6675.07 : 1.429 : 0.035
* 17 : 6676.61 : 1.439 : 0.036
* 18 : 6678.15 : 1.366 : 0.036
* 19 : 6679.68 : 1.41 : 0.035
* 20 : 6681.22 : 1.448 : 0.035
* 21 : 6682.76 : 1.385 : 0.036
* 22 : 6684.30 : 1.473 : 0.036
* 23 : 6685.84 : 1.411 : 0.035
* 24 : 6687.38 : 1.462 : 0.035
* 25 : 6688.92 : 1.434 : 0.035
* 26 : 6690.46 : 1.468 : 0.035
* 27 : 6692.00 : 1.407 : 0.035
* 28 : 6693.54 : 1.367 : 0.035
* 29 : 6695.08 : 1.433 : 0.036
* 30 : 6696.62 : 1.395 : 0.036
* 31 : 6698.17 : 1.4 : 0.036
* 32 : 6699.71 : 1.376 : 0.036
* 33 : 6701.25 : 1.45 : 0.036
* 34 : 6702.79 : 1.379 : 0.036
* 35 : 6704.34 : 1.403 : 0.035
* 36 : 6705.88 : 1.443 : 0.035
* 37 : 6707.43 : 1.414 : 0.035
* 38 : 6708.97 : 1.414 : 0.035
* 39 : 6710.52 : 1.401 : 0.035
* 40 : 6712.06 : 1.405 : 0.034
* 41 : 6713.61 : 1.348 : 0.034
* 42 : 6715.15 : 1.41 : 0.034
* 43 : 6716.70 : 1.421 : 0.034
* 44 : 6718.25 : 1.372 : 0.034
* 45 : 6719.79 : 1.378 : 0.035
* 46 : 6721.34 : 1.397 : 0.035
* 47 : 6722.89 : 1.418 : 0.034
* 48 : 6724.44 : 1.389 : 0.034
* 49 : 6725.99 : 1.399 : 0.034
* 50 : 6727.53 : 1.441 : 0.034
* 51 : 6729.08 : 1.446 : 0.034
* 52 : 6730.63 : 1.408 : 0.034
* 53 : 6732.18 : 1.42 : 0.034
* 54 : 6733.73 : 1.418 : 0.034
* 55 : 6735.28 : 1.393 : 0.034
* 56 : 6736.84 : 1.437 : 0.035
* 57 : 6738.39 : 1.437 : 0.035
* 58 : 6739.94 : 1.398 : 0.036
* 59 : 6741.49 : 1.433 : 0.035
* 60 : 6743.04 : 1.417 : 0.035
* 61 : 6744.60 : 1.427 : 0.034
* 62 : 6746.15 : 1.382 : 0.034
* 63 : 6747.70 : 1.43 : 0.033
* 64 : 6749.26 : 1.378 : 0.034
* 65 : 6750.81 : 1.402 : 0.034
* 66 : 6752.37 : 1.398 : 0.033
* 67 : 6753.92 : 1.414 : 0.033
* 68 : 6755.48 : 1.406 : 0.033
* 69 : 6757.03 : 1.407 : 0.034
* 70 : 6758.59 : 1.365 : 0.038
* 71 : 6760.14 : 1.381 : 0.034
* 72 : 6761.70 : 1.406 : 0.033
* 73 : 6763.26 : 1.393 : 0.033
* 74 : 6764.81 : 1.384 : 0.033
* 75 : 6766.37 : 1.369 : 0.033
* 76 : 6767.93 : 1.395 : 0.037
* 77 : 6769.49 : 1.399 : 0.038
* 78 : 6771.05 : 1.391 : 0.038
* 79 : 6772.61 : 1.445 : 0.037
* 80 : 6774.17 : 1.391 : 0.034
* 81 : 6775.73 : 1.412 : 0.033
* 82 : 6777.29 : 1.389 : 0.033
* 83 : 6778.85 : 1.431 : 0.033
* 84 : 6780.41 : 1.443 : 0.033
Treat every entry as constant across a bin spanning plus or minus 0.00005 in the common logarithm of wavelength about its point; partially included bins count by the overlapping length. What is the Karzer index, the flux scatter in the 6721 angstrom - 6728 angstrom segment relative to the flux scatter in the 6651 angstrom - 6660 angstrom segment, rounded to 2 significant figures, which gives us 1.6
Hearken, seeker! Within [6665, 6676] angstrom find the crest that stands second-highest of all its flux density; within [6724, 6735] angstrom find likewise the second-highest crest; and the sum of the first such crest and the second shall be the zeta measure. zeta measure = 2.90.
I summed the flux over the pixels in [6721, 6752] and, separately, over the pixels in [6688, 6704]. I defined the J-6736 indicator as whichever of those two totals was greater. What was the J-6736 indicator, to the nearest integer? 28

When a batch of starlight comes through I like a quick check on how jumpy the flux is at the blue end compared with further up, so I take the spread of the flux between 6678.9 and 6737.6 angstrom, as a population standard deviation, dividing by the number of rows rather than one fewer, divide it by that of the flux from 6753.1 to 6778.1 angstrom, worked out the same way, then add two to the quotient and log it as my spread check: 3.54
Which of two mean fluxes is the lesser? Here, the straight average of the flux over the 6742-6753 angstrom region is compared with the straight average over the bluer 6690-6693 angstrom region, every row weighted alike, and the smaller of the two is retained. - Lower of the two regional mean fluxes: 1.40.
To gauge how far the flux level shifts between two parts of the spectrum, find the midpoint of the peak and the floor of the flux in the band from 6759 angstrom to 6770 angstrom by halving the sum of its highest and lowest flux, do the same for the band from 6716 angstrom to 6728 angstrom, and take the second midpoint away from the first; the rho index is -0.019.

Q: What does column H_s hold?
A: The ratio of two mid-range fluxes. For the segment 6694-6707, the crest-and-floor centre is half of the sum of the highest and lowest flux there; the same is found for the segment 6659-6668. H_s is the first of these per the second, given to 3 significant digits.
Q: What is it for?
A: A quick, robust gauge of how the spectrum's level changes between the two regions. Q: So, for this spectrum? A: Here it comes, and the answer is 0.983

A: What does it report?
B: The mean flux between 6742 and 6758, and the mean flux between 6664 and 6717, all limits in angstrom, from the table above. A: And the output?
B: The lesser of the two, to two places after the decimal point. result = 1.41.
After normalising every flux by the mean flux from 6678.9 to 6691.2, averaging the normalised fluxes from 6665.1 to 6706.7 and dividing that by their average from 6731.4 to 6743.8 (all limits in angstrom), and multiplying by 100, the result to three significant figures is 100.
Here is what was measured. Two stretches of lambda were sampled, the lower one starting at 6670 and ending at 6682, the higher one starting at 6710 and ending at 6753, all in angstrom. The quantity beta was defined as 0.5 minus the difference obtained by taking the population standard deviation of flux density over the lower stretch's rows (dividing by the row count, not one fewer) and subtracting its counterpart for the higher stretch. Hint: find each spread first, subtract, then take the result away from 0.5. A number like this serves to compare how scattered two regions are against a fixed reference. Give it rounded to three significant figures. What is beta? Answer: 0.495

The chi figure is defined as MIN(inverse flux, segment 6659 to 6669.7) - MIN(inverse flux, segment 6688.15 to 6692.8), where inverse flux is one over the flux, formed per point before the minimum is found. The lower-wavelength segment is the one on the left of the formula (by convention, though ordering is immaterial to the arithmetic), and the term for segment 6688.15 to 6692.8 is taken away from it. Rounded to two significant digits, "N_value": -0.016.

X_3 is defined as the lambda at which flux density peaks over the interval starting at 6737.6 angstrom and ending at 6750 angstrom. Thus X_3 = 6738.39 angstrom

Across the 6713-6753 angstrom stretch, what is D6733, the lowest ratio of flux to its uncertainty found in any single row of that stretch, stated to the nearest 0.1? 38.8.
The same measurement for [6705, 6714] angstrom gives 39.6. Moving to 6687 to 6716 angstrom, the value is 38.2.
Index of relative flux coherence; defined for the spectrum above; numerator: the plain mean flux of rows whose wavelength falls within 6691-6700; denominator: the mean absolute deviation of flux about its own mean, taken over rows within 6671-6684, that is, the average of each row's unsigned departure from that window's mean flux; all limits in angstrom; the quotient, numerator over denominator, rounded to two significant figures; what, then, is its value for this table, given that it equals 55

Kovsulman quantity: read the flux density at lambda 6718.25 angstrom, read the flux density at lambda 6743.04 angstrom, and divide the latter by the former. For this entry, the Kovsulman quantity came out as 1.03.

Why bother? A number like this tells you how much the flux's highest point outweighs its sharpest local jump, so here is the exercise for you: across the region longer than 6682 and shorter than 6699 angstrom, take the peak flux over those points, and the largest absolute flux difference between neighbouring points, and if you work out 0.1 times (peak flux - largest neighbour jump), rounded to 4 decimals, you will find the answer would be 0.1385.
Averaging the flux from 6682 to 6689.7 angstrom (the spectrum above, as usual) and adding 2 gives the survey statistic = 3.43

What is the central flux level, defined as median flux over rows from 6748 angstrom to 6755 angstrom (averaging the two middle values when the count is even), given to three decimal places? 1.400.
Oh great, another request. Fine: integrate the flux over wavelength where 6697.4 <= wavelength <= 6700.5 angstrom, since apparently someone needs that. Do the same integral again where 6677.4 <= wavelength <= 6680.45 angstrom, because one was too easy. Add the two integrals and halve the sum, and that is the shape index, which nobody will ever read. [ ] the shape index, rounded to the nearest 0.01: 4.28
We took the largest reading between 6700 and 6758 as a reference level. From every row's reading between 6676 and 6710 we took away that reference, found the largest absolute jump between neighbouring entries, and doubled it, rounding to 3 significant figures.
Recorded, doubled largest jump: 0.176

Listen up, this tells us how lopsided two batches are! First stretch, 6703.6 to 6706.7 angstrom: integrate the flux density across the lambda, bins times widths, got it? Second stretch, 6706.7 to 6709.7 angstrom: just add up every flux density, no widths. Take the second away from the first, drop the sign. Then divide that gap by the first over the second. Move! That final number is 1.01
